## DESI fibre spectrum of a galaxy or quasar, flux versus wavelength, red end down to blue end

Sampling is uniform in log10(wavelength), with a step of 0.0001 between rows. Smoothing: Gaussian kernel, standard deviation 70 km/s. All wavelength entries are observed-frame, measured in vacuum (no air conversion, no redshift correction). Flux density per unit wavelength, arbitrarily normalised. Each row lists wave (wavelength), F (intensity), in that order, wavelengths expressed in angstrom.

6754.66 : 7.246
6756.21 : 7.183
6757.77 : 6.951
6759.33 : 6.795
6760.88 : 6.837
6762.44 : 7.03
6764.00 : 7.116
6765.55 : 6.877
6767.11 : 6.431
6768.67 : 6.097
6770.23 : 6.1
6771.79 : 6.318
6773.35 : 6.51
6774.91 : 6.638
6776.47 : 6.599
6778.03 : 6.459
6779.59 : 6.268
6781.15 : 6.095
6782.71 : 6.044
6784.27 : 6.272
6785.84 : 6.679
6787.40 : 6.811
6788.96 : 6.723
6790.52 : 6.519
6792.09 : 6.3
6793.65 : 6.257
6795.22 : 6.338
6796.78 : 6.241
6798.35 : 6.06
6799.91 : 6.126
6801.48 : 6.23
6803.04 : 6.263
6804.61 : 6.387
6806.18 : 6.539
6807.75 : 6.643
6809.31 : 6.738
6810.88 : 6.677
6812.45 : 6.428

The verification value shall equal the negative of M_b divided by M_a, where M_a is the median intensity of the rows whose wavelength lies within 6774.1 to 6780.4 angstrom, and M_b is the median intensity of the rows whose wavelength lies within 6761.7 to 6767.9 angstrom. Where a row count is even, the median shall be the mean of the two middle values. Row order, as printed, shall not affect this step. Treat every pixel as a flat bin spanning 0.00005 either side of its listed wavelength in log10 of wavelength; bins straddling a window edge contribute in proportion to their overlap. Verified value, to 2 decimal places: -1.07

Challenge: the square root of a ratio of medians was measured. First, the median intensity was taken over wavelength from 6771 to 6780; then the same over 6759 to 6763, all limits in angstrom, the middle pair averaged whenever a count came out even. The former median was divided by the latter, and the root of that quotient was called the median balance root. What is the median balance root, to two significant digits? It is 0.97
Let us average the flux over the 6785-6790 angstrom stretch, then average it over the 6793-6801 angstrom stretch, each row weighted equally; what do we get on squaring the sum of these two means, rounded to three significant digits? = 167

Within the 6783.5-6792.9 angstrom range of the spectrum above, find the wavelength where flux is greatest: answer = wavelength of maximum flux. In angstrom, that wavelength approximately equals 6787.40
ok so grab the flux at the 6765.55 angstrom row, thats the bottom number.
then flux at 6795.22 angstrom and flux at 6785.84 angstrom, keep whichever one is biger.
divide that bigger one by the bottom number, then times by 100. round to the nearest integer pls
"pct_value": 97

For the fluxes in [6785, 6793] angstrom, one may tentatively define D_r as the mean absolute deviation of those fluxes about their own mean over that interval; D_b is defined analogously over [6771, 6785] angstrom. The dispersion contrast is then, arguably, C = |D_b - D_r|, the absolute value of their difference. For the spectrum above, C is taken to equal 0.016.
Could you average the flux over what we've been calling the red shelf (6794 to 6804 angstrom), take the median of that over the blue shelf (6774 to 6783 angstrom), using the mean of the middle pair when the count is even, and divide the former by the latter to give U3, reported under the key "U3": 0.98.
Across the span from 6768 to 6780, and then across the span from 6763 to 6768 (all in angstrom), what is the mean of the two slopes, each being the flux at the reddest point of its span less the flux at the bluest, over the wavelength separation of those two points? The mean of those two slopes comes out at -0.10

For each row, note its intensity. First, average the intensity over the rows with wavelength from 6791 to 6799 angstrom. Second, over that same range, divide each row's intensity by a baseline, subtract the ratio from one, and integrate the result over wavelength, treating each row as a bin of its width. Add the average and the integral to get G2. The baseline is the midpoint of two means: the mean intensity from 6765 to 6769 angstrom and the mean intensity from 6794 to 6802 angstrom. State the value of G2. 6.36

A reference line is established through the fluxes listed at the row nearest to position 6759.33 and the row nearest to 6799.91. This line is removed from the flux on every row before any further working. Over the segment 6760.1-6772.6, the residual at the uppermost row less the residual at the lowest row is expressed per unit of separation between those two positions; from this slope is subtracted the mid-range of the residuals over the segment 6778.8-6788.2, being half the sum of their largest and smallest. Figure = -0.09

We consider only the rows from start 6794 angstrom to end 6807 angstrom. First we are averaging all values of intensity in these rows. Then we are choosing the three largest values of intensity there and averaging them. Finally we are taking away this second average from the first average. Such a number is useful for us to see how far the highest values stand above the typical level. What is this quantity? -0.15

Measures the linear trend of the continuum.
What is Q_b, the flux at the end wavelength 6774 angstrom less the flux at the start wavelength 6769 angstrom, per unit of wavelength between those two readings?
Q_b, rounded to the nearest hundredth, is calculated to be 0.13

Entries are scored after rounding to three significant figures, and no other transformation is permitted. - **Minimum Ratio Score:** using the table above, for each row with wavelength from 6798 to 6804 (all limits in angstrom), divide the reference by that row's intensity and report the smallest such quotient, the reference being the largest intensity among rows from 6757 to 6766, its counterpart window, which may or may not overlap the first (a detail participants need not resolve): 1.14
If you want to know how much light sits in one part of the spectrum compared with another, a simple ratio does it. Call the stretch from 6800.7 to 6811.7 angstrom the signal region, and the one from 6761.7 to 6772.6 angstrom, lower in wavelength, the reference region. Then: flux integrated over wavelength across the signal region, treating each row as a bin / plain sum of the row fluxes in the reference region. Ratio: 1.55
